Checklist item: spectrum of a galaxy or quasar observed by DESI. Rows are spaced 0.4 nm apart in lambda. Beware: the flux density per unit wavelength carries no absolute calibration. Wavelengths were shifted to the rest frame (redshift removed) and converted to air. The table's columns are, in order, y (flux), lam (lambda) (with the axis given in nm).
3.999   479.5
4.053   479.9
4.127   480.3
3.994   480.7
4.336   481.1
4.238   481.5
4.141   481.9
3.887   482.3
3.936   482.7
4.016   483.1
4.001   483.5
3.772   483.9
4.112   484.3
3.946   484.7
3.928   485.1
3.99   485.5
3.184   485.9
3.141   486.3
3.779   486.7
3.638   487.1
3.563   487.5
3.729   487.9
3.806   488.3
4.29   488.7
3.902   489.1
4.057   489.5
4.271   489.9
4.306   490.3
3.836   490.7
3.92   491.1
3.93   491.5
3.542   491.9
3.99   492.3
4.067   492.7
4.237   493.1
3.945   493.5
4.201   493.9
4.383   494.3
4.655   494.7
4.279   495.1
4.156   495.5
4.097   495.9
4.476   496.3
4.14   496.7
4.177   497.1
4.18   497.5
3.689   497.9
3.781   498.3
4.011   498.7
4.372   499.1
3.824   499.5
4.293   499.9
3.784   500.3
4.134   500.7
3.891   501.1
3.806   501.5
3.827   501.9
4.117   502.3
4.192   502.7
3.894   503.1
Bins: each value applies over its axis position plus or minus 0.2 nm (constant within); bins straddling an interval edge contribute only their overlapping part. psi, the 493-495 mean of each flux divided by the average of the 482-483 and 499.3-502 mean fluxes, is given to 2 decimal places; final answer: 1.09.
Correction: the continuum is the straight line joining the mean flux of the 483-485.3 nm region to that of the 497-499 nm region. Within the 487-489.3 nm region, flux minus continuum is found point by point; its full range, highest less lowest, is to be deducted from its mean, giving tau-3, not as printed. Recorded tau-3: -0.9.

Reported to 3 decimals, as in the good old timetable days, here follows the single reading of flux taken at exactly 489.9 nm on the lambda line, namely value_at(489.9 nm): 4.271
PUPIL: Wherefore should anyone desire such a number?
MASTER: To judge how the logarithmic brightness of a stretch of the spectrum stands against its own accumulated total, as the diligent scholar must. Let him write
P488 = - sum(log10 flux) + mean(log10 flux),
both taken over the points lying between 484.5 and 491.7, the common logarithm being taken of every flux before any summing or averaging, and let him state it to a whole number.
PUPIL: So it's -10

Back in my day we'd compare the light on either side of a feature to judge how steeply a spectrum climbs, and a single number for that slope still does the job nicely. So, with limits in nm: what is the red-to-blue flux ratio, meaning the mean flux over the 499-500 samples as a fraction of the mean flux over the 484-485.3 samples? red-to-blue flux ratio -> 1.04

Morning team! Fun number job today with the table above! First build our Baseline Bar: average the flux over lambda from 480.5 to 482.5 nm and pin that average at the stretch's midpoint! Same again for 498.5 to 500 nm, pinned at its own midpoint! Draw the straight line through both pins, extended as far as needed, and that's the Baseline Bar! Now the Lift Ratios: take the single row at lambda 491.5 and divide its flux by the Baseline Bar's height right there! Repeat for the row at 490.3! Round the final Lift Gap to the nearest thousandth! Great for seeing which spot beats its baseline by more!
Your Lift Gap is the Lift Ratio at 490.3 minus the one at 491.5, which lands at 0.091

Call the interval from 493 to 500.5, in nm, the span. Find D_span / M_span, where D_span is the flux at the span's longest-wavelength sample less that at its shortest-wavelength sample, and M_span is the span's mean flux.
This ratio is -0.11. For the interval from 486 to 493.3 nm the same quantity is 0.28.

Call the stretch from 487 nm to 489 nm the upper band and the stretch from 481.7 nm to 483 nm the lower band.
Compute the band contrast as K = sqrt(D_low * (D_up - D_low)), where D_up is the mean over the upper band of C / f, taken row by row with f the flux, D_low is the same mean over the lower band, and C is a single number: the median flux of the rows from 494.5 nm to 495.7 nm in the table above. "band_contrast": 0.24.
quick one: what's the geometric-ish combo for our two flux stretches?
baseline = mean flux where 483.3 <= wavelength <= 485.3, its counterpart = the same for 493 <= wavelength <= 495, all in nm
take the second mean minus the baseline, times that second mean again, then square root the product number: 1.2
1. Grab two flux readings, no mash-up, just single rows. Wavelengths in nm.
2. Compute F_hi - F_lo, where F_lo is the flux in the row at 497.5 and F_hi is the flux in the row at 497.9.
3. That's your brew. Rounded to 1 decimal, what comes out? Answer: -0.5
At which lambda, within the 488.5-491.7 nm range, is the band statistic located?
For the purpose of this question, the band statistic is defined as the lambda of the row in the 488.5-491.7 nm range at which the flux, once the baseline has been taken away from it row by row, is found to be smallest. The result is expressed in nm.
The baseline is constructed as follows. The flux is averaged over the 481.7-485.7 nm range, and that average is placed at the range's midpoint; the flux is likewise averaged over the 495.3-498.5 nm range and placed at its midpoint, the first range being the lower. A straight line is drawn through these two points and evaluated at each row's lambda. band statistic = 490.7 nm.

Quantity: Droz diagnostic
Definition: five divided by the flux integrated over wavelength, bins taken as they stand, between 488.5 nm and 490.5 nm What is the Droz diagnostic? 0.600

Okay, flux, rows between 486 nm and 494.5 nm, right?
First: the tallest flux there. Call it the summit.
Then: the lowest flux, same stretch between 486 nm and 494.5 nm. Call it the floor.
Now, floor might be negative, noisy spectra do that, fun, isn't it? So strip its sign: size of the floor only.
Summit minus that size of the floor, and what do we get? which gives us 1.2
